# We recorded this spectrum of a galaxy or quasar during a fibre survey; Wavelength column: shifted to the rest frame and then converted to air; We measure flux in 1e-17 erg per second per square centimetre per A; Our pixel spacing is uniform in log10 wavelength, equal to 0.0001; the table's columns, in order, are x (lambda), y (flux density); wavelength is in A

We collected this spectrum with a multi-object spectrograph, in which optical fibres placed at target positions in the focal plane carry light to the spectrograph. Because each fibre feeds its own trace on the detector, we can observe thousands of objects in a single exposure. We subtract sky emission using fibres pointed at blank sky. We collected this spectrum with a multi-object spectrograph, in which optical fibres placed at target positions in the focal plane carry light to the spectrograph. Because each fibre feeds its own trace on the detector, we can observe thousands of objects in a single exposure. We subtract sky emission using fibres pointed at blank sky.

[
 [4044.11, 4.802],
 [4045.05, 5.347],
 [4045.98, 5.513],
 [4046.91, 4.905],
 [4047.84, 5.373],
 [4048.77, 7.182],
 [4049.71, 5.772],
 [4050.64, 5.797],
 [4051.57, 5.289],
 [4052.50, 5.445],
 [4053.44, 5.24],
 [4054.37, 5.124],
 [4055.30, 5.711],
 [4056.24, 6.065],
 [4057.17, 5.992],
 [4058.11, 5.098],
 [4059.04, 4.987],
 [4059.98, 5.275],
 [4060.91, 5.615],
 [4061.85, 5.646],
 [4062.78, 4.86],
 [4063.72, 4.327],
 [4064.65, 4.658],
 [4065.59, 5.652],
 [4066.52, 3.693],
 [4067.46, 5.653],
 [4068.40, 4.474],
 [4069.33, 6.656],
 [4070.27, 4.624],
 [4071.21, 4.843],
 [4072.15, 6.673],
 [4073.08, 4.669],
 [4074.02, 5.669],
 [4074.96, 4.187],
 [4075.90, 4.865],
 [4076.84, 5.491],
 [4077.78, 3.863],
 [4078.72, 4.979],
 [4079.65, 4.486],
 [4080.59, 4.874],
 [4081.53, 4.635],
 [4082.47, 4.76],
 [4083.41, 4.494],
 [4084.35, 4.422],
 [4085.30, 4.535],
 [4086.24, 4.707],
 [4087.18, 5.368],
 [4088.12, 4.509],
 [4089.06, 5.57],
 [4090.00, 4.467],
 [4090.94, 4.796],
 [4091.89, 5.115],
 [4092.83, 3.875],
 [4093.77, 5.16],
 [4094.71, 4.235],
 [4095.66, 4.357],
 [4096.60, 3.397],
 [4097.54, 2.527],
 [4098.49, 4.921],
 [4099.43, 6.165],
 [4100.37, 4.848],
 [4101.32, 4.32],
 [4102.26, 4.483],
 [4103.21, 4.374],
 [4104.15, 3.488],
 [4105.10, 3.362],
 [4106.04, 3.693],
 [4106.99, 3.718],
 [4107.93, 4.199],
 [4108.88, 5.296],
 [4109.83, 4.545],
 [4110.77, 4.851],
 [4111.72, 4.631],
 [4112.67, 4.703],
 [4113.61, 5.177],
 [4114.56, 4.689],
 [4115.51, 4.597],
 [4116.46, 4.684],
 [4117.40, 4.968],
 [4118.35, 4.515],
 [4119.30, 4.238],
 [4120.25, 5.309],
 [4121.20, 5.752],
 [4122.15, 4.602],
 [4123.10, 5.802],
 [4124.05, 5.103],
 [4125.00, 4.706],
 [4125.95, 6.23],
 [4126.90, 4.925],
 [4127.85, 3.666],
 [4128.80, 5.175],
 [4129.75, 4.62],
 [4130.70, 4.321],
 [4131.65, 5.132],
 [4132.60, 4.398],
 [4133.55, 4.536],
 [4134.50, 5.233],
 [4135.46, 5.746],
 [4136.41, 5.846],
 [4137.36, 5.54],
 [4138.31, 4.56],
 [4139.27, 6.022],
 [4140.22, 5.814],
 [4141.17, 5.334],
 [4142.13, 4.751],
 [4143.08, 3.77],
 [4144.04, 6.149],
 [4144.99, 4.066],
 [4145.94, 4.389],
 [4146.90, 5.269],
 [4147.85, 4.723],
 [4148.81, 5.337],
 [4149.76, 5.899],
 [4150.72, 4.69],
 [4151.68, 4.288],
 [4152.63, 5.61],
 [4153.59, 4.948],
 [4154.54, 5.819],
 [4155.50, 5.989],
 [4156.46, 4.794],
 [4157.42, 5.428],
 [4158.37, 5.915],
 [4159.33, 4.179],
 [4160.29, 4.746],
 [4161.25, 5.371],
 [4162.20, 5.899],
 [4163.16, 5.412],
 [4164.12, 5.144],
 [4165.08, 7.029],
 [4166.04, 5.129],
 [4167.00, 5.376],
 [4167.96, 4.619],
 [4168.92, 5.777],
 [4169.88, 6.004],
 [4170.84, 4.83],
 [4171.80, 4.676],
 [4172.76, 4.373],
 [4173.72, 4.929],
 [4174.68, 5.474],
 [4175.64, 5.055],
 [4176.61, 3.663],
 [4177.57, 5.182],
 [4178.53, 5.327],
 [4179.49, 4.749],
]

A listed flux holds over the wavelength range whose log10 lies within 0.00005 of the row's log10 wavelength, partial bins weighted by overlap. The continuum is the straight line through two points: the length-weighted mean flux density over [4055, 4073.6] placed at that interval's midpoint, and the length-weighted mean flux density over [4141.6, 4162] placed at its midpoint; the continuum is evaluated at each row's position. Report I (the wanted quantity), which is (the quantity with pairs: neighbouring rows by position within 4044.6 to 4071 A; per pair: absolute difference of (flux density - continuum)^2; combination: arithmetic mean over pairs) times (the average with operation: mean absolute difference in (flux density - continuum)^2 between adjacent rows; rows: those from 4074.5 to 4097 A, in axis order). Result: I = 0.47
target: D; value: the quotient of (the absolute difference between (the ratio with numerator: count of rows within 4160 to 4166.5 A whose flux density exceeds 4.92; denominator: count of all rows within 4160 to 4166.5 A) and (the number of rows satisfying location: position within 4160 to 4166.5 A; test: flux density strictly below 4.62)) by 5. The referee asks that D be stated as 0.17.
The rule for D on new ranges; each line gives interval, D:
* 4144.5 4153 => 0.51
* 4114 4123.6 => 0.72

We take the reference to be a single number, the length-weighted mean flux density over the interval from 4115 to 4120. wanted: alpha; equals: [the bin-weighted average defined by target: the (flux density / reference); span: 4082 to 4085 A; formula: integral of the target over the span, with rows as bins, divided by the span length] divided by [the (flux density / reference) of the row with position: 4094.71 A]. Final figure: 1.07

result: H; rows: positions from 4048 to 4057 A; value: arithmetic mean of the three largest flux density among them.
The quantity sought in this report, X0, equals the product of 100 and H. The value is 635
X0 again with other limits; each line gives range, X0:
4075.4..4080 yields 511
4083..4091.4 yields 524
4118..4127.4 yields 593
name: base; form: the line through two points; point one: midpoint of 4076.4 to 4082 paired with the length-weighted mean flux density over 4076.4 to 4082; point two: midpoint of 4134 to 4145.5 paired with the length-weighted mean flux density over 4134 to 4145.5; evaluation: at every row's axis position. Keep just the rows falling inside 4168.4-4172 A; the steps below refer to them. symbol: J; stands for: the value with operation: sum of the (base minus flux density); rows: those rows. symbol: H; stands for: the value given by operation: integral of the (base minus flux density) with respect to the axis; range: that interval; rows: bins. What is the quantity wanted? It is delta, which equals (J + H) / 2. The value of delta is 0.56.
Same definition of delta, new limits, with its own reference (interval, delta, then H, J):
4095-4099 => 4.20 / 4.11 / 4.3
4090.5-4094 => 0.41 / 0.44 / 0.4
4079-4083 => 0.18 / 0.15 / 0.2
